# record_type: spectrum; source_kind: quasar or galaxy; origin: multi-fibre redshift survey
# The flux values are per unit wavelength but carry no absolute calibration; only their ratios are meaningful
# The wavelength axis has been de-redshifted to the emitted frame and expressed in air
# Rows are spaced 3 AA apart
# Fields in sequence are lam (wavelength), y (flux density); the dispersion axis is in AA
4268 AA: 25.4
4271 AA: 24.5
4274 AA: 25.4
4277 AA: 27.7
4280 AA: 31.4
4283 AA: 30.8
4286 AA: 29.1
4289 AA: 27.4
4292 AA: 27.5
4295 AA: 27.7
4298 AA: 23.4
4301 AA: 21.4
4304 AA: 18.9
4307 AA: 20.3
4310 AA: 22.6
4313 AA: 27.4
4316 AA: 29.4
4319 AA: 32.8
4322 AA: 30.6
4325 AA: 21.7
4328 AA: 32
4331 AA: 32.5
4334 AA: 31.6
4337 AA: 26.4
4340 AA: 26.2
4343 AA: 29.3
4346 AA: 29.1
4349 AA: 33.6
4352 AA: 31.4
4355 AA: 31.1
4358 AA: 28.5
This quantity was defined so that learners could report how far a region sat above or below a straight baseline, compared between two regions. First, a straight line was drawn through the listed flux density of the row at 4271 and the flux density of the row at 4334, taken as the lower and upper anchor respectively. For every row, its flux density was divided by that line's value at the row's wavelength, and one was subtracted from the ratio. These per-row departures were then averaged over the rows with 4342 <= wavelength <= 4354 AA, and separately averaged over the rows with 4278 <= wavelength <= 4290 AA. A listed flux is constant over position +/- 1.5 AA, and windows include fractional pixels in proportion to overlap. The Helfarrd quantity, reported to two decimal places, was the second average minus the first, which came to 0.21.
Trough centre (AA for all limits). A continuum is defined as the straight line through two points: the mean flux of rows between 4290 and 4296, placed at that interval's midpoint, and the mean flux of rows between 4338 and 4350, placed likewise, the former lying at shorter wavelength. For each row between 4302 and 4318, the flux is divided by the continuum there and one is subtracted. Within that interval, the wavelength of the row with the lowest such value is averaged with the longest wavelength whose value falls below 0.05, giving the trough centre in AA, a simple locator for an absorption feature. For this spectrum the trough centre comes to 4310 AA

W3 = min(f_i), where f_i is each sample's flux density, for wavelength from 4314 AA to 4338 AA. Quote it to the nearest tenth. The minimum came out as 21.7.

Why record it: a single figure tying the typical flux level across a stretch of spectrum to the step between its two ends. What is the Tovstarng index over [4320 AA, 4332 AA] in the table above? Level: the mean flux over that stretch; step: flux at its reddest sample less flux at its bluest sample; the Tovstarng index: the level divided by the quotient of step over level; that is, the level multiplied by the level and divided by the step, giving 449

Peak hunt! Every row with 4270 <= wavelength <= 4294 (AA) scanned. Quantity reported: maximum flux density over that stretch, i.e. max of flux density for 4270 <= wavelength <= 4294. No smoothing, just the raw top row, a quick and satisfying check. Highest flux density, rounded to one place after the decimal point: 31.4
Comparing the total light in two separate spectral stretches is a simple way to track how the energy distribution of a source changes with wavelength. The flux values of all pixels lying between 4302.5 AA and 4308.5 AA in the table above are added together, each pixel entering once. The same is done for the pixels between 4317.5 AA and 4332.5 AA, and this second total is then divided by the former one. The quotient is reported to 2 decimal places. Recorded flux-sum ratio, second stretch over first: 3.82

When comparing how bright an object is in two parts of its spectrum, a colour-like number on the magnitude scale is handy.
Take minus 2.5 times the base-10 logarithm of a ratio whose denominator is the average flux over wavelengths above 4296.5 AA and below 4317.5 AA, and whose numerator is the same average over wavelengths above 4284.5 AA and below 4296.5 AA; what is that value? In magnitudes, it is -0.19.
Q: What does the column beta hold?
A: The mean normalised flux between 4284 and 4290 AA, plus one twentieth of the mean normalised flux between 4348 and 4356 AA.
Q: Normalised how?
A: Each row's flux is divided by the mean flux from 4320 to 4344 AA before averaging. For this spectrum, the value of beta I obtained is 1.04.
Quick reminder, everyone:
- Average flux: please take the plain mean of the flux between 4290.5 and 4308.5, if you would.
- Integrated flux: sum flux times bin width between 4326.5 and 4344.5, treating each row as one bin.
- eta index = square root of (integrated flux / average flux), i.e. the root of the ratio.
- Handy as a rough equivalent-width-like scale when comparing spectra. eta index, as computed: 4.8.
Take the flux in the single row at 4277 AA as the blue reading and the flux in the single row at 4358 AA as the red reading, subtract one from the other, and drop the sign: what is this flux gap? 1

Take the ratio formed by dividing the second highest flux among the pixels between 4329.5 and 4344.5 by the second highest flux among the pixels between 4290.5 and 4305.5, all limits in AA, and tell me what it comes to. 1.15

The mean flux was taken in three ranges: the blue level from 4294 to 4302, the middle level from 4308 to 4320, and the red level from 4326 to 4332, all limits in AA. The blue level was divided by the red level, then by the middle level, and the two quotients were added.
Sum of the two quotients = 1.6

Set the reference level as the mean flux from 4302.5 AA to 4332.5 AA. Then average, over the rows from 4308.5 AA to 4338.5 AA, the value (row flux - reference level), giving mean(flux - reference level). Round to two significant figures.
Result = 1.9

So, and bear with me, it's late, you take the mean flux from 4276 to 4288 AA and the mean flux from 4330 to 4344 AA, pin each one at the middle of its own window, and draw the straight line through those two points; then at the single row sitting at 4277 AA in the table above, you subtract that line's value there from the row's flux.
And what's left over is -2.1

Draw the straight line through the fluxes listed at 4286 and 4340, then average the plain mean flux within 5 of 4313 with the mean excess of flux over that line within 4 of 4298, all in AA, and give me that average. 11.1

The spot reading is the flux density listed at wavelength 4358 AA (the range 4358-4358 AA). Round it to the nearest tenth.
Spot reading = 28.5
